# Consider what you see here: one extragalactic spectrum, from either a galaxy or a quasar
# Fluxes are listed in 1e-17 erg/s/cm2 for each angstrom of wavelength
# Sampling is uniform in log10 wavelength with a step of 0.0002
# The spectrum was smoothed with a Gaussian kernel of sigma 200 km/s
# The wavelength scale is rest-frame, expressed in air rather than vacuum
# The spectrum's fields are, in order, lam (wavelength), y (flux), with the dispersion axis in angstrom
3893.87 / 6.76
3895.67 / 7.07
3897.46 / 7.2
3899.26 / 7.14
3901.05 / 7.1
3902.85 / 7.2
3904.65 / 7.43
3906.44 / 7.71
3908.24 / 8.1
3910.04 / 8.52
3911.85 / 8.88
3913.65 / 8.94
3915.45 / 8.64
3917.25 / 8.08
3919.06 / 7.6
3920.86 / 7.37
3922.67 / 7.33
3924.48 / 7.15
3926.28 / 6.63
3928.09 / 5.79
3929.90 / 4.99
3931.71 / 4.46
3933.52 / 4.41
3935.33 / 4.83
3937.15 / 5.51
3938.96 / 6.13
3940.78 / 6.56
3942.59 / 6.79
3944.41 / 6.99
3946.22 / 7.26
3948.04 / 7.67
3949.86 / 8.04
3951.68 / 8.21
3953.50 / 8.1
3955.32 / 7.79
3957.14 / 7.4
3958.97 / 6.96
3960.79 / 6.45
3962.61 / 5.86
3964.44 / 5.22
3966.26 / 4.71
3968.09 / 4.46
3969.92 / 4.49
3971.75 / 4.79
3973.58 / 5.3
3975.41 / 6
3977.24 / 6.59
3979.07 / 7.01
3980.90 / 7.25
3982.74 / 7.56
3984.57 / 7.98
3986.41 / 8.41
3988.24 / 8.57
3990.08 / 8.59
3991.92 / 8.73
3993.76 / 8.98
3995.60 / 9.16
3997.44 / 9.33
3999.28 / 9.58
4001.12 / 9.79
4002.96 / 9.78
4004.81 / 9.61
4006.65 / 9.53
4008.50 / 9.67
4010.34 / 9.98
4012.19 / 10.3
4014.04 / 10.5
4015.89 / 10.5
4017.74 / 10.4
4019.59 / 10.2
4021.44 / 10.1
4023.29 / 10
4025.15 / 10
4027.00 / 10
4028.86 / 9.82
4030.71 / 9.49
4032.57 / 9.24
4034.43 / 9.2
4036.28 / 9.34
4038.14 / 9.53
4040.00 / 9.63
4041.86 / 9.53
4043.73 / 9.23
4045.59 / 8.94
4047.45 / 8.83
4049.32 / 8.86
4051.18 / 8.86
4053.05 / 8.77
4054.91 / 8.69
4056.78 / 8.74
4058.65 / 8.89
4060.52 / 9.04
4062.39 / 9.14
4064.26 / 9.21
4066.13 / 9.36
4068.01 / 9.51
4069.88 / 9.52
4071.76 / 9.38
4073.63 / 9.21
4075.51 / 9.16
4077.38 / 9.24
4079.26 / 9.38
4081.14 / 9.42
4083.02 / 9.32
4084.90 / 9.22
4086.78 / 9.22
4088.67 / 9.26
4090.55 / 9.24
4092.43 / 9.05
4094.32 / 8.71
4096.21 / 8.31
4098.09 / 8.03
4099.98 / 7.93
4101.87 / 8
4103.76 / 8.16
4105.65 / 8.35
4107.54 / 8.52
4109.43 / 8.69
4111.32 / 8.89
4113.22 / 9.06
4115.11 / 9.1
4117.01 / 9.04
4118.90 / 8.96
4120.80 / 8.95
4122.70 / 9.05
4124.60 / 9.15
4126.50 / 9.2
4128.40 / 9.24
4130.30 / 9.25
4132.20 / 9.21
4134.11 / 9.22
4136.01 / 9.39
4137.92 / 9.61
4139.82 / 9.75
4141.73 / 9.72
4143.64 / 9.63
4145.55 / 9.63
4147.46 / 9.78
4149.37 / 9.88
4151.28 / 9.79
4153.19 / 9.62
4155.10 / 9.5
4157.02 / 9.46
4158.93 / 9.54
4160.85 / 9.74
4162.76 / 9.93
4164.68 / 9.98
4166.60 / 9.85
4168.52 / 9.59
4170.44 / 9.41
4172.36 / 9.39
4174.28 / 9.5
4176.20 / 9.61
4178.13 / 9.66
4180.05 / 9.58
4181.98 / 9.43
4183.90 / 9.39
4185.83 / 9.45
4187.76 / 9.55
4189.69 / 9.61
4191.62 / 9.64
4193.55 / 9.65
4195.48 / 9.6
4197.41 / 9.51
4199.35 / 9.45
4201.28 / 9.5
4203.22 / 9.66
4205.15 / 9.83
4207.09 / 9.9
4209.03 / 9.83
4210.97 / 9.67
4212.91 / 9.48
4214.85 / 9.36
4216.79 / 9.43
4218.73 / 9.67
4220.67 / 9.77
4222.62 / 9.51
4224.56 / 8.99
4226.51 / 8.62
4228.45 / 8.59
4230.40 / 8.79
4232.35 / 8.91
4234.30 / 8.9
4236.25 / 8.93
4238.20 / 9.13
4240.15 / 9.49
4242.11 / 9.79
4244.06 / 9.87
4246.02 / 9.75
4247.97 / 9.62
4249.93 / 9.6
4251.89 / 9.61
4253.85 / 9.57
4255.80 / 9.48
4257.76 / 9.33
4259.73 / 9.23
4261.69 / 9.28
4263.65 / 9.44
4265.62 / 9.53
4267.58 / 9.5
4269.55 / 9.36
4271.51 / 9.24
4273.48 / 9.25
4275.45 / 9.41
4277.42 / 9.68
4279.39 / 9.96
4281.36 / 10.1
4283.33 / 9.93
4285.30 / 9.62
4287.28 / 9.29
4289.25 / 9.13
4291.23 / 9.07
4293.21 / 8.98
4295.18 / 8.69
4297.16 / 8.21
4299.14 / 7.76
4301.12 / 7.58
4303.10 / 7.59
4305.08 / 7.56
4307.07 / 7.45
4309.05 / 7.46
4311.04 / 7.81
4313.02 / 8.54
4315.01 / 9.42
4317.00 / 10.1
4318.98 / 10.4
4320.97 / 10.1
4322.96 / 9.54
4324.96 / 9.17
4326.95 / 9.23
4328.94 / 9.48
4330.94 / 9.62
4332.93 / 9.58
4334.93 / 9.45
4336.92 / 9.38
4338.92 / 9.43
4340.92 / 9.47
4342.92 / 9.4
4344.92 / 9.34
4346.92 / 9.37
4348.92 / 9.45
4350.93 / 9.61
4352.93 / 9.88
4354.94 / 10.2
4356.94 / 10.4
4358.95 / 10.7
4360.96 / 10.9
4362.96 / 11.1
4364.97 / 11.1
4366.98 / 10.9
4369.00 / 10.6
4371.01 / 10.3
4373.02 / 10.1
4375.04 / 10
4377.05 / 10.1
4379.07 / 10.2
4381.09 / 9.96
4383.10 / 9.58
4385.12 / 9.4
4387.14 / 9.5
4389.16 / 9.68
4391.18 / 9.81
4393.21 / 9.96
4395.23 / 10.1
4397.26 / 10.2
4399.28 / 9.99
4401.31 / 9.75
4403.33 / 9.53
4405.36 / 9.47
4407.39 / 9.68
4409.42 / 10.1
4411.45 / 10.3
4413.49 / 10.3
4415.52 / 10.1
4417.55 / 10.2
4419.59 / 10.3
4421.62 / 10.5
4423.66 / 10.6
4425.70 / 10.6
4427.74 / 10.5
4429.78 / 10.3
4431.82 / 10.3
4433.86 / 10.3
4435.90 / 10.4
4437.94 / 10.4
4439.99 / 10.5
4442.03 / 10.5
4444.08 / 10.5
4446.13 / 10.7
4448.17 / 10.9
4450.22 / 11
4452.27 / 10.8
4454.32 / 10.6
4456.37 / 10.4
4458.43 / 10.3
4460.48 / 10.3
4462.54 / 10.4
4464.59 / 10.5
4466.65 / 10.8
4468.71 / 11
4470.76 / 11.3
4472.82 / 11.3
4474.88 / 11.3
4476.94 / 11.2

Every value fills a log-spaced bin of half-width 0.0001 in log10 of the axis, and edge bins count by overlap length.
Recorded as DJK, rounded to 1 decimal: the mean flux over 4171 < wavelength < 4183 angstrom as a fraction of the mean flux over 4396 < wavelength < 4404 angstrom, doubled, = 1.9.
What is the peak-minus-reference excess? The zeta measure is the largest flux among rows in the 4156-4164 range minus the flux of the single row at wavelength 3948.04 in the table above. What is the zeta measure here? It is 2.3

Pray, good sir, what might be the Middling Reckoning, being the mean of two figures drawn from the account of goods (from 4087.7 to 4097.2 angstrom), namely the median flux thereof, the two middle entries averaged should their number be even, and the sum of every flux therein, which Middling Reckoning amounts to 26.8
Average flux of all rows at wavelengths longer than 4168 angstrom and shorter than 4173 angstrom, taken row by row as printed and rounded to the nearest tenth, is 9.5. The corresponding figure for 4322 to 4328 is 9.3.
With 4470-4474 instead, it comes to 11.3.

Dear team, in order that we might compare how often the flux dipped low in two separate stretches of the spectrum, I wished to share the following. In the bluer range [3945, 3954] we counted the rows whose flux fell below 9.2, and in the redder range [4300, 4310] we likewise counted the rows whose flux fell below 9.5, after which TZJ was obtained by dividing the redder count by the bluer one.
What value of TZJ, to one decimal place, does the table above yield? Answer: 1.0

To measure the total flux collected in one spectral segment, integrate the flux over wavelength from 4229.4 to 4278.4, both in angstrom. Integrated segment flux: 460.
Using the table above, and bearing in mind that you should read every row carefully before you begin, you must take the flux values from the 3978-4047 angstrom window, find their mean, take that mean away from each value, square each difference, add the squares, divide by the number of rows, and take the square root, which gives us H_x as 0.8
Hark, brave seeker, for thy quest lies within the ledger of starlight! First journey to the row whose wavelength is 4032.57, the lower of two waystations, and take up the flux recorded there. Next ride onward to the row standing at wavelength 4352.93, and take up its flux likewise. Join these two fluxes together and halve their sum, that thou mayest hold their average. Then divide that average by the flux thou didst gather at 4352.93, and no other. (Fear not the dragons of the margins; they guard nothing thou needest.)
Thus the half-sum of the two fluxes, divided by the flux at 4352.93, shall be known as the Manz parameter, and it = 0.97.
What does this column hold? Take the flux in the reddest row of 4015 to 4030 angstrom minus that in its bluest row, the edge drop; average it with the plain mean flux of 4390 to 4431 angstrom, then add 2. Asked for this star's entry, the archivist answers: 6.7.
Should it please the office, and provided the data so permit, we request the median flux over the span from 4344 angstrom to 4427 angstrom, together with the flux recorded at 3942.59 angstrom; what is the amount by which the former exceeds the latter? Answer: 3.3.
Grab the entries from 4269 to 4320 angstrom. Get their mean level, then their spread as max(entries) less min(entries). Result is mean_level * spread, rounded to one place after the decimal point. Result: 26.3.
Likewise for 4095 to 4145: 16.3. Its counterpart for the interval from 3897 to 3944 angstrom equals 31.4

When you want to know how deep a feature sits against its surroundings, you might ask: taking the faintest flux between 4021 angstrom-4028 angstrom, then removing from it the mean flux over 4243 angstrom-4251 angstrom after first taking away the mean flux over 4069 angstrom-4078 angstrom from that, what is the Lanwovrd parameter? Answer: 9.6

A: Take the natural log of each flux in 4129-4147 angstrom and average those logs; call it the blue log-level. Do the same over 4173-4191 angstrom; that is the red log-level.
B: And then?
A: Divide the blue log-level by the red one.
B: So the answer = 1.00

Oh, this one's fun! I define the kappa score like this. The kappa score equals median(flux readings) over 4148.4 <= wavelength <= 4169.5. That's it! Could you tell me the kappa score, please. 9.7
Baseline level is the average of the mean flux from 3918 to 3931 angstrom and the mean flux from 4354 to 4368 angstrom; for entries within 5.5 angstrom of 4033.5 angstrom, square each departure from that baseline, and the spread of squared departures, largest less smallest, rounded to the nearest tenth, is 1.0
